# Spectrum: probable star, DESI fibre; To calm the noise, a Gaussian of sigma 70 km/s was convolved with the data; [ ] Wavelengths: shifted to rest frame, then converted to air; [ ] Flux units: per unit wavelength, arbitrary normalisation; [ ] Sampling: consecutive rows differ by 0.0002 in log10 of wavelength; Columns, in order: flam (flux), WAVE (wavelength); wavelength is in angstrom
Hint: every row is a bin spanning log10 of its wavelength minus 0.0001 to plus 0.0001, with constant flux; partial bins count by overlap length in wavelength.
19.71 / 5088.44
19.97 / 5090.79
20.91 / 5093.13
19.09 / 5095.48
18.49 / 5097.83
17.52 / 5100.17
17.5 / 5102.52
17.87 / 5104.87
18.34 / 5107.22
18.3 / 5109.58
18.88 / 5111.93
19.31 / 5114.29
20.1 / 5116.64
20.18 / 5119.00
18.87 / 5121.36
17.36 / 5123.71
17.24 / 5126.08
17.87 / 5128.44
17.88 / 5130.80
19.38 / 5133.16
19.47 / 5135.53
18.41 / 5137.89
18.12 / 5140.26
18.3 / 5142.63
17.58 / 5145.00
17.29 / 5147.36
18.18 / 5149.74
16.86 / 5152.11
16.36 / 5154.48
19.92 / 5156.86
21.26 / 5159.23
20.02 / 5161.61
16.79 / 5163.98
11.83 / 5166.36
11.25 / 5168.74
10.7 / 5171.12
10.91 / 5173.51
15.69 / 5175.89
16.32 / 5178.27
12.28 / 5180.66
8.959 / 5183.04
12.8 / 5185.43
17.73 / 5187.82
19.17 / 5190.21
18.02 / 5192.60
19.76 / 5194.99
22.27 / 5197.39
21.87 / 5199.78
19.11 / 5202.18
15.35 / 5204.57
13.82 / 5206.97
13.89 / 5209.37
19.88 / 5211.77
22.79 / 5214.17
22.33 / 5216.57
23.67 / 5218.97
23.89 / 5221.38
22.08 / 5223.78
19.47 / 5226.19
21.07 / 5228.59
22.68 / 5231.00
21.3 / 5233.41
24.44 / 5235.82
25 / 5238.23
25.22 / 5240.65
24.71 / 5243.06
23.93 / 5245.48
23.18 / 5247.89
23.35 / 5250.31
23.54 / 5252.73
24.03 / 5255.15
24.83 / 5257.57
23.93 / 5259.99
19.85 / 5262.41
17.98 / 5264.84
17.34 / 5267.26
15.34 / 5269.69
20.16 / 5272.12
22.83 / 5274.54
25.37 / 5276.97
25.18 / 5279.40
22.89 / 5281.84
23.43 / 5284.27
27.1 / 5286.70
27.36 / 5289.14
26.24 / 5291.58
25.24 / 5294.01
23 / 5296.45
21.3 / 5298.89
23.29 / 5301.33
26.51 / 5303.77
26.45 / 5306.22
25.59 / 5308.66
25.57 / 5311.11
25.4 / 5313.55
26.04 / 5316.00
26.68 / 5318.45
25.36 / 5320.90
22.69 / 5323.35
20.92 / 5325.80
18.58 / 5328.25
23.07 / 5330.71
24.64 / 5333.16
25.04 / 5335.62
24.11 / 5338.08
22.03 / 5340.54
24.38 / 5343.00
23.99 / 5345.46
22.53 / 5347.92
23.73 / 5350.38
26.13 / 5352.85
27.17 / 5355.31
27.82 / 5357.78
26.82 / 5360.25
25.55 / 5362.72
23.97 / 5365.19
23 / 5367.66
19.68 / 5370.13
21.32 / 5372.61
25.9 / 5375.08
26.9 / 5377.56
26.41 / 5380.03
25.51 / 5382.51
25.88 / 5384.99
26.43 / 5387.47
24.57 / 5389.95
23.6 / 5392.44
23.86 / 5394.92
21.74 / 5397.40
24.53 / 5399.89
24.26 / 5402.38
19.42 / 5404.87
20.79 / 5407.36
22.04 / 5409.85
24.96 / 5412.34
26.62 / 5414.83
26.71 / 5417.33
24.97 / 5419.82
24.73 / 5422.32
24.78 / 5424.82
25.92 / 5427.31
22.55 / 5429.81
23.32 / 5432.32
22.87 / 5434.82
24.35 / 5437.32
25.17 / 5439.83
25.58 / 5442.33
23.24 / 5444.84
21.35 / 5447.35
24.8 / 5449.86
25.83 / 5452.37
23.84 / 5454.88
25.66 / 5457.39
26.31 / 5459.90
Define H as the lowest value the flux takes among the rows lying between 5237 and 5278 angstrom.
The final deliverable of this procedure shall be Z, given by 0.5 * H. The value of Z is 7.7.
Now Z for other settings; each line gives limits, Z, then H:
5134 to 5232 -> 4.5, 8.959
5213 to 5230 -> 9.7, 19.47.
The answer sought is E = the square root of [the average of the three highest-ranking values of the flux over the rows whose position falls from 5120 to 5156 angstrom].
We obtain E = 4.39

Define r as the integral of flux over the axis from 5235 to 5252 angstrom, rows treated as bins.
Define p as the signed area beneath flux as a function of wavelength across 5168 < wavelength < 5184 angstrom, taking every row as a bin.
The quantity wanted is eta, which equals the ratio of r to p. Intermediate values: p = 198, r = 412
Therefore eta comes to 2.08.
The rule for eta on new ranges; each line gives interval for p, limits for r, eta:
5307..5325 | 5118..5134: 0.65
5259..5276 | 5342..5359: 1.28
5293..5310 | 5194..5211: 0.74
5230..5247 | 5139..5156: 0.74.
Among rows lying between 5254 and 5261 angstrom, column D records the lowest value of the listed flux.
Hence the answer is 23.93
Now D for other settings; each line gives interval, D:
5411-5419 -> 24.96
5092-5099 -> 18.49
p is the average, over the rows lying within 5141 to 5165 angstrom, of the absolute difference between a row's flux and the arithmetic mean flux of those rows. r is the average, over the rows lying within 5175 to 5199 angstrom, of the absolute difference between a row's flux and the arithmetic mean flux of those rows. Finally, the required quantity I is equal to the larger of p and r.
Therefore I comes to 3.1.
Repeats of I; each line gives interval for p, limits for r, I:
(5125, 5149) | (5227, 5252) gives 1.2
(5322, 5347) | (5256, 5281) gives 3.1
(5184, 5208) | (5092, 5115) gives 2.5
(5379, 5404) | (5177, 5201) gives 3.5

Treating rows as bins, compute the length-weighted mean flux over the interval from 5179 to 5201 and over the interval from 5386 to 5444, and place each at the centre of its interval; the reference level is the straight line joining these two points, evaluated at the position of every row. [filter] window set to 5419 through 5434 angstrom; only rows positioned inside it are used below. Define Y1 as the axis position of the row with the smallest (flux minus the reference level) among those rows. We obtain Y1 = 5429.81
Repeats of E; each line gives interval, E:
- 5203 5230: 4.84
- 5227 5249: 5.00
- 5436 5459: 5.07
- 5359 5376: 5.11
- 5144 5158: 4.31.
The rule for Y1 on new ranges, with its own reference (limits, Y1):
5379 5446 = 5404.87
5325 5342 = 5328.25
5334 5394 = 5370.13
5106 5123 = 5109.58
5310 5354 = 5328.25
